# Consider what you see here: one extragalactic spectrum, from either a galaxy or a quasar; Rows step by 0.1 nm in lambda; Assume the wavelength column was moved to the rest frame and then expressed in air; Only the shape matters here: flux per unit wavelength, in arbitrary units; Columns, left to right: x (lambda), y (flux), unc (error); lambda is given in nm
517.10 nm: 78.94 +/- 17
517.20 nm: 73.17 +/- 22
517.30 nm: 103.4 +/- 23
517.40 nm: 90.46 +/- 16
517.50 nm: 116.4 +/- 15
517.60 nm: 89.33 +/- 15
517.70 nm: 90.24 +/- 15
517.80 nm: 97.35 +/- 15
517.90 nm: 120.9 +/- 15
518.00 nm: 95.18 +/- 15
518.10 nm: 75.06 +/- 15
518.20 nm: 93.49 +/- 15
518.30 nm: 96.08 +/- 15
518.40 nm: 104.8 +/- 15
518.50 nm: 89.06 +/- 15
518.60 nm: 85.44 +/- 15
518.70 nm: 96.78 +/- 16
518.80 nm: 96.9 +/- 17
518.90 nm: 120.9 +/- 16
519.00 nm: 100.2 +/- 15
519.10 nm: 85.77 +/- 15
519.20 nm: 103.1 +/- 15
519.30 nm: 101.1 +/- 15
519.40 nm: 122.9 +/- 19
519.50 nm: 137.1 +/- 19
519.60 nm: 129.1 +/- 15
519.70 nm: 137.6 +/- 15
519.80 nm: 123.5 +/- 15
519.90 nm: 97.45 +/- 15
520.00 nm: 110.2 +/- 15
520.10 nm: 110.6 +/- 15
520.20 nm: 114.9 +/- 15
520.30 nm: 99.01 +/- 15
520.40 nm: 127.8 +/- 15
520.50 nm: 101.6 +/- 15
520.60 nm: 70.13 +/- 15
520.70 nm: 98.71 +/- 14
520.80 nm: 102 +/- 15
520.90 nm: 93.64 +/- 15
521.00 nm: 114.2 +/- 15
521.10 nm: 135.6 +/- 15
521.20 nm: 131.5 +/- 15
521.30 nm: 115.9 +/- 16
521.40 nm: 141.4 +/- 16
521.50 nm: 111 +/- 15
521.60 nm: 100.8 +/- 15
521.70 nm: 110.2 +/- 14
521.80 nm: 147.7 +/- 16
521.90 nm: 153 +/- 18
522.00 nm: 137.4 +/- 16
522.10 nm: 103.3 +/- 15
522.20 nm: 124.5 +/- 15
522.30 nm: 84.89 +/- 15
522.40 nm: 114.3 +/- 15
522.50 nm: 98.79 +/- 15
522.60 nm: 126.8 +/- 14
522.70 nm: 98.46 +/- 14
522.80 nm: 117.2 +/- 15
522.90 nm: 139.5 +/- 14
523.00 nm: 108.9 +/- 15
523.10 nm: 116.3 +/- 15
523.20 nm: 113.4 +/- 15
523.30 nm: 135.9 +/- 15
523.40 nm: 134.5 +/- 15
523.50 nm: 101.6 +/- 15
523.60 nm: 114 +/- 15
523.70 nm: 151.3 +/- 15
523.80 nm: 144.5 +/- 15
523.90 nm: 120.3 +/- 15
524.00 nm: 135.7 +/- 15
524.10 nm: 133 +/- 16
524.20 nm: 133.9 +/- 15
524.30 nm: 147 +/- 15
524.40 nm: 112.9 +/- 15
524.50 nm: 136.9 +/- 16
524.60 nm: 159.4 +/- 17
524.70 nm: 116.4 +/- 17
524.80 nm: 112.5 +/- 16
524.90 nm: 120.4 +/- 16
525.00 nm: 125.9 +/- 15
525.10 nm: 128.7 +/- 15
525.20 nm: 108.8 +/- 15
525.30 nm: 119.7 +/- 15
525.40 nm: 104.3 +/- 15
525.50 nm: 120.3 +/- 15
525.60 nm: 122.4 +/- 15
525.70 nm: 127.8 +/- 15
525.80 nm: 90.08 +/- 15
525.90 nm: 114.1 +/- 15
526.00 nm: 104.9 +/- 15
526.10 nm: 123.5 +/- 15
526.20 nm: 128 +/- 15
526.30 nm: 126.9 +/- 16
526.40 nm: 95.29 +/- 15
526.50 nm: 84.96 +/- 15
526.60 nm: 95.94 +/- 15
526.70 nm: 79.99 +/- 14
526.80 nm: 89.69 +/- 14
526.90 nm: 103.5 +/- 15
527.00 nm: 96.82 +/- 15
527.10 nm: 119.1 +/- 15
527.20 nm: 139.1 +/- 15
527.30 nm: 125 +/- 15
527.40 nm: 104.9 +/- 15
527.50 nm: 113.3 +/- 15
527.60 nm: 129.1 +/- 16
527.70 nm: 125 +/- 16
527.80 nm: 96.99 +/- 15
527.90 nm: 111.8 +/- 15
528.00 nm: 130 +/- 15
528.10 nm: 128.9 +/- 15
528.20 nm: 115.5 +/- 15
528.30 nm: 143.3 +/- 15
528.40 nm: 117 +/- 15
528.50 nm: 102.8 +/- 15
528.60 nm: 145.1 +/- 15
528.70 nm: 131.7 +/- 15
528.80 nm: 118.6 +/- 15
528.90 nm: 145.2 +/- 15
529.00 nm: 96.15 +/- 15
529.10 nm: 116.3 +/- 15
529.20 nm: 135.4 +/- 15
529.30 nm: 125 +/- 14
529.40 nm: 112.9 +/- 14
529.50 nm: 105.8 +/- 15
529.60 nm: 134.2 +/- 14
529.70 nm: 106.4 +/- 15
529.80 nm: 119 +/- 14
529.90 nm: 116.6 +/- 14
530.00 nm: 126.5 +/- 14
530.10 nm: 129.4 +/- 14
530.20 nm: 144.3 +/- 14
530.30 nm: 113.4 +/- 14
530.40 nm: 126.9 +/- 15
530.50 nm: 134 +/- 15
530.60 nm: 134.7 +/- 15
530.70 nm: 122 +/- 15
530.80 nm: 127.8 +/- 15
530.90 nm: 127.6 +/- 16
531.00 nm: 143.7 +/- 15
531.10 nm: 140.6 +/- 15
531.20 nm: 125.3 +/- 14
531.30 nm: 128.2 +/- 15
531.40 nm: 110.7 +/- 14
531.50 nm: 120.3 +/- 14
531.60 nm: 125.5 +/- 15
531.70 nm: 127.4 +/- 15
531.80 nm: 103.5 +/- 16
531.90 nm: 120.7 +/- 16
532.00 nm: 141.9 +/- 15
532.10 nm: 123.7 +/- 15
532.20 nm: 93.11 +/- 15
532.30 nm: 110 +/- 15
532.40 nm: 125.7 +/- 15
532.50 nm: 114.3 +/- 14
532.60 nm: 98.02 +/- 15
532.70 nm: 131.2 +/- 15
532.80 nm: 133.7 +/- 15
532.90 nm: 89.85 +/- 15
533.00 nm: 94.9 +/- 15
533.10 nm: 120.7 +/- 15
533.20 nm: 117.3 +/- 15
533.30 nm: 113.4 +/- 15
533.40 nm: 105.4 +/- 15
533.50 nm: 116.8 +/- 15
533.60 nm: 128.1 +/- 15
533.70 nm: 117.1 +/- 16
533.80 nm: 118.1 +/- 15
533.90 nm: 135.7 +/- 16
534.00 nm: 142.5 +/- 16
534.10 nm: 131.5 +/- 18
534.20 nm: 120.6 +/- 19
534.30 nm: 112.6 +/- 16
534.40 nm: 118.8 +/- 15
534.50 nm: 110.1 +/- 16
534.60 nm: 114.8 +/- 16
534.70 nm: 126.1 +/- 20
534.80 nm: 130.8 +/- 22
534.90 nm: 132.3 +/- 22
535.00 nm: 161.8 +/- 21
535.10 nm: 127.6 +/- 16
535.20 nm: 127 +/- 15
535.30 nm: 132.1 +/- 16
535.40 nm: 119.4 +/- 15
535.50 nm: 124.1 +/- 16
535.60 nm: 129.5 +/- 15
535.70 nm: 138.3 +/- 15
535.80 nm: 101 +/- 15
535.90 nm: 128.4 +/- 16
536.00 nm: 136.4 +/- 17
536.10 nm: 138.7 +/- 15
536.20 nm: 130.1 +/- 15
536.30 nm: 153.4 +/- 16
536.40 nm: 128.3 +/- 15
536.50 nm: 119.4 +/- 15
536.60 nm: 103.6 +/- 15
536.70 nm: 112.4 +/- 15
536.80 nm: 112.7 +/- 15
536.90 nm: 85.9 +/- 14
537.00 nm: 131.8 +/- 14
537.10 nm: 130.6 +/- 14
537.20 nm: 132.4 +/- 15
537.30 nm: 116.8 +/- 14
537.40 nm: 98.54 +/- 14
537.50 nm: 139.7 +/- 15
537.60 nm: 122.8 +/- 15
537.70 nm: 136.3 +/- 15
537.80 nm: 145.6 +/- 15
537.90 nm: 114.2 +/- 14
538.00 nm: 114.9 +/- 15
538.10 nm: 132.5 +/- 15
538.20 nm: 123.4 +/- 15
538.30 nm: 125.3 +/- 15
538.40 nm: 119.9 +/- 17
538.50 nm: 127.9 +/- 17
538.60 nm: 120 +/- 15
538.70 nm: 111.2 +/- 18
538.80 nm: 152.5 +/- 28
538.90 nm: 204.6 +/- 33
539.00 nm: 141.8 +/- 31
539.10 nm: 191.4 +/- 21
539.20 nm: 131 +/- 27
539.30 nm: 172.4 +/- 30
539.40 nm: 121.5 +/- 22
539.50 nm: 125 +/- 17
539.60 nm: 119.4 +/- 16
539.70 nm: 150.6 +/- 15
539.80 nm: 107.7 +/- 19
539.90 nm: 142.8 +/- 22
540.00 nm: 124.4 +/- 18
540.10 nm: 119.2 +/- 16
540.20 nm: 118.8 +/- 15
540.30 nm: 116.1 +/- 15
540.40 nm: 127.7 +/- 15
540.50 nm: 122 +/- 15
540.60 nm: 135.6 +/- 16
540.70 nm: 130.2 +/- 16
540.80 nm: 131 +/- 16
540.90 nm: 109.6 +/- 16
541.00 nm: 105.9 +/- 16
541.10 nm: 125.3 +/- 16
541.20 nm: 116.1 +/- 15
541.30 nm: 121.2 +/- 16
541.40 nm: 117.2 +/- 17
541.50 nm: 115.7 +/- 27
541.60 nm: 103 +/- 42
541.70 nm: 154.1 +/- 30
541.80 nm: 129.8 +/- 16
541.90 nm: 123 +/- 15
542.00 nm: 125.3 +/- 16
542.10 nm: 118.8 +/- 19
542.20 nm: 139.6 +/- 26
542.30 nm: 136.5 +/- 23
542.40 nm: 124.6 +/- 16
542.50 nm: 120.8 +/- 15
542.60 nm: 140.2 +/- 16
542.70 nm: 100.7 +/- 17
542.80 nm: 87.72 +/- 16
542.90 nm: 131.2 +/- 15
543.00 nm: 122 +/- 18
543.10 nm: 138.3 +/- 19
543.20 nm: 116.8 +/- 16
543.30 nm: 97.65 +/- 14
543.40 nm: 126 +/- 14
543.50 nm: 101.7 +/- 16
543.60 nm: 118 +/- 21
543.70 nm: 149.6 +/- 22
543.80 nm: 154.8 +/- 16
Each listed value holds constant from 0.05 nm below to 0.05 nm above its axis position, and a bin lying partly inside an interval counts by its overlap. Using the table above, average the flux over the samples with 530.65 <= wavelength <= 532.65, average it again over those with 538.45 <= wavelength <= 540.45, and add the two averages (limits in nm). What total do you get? 258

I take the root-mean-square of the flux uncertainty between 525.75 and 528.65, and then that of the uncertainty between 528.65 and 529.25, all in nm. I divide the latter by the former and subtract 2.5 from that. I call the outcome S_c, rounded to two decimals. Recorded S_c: -1.50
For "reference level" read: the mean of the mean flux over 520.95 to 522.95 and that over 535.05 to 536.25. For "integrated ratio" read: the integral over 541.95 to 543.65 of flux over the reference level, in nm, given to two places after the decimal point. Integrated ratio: 1.65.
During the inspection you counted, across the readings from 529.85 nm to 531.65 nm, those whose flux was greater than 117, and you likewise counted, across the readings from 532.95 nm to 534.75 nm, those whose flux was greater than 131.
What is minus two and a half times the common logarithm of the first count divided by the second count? -1.7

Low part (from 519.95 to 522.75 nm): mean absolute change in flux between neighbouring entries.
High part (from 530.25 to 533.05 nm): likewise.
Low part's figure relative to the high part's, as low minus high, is 6.4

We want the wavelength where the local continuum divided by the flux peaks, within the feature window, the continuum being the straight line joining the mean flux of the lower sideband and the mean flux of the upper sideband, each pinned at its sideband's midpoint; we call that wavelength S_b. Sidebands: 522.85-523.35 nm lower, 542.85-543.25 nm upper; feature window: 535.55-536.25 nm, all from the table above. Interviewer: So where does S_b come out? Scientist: 535.80 nm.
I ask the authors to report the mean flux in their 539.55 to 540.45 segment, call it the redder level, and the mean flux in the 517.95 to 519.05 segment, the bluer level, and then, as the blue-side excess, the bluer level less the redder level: -29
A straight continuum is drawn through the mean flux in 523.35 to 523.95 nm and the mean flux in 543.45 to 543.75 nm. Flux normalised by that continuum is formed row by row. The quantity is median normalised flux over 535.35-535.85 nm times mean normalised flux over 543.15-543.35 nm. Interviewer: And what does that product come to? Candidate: 0.86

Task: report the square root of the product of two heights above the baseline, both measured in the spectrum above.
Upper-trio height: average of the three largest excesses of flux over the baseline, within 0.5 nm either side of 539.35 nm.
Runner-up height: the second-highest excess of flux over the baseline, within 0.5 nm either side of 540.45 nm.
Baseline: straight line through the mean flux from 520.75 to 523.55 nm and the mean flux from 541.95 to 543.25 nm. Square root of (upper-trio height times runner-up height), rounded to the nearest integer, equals 23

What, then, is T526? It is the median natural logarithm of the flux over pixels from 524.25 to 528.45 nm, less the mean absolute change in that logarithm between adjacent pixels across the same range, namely 4.64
